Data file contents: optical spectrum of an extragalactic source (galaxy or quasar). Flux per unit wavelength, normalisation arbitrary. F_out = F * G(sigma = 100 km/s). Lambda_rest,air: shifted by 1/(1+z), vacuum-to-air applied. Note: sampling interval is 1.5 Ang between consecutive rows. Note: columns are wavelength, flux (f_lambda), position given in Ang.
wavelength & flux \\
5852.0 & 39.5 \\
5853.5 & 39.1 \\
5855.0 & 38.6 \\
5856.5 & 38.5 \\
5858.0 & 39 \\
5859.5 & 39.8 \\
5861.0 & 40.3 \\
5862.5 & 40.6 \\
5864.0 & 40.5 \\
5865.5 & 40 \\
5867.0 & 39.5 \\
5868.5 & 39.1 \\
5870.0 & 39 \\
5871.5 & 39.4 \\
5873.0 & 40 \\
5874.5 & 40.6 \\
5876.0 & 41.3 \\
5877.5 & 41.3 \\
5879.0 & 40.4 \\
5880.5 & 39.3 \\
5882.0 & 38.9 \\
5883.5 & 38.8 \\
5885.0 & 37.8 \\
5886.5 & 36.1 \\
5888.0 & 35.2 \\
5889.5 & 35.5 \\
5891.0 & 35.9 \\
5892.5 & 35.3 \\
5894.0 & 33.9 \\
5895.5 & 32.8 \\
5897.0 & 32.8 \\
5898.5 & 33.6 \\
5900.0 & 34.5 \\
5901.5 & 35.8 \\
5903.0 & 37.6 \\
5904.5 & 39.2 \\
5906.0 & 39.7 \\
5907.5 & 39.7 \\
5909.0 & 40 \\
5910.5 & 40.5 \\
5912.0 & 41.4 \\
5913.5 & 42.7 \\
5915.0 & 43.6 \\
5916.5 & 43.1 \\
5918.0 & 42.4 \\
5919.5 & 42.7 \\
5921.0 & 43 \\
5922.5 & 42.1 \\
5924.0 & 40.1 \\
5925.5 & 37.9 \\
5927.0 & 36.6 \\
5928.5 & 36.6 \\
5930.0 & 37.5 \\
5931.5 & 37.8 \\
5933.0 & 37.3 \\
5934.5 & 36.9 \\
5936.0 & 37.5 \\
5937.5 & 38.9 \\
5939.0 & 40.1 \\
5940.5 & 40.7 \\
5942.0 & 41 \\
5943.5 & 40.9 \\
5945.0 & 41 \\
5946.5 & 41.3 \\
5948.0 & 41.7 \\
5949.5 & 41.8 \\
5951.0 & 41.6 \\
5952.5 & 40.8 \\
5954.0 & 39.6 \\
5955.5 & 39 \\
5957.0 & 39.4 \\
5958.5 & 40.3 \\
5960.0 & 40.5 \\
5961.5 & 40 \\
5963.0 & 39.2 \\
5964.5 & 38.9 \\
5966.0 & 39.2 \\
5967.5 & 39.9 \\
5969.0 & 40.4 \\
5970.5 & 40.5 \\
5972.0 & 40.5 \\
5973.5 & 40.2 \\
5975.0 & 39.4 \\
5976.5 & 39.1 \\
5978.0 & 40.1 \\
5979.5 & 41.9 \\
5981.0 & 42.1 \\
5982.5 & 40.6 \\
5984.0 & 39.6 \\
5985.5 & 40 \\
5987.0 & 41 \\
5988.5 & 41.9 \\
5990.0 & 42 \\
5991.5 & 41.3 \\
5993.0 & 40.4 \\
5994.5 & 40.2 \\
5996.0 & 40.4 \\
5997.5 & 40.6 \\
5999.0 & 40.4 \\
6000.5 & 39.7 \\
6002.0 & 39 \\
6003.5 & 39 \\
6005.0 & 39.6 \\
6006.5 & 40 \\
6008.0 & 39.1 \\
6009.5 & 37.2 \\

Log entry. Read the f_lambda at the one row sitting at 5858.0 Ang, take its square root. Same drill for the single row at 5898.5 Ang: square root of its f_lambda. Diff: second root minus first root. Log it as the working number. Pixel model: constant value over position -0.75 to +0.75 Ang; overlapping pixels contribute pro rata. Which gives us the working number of -0.45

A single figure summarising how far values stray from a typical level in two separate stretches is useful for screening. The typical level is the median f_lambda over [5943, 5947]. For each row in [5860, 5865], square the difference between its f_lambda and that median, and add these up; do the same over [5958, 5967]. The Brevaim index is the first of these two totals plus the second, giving 13.5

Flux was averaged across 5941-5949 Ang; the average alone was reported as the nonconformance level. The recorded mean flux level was 41.2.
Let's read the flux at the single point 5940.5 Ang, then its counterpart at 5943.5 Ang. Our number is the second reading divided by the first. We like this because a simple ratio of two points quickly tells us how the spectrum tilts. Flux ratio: 1.00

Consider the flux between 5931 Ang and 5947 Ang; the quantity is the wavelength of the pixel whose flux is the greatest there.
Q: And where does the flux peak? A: 5946.5 Ang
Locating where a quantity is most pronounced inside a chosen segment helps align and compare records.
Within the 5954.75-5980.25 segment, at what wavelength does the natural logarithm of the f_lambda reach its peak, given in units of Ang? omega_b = 5979.5 Ang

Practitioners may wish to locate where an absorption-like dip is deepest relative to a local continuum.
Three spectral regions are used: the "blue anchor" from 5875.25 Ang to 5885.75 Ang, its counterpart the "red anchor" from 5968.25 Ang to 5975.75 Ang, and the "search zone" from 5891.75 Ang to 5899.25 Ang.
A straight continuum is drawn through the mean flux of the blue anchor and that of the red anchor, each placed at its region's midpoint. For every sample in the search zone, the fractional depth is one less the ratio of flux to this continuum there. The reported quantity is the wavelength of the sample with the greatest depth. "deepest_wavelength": 5897.0 Ang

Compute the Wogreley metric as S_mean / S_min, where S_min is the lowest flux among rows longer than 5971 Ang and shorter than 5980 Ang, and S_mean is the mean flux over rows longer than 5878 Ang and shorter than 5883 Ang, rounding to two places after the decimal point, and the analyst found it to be 1.01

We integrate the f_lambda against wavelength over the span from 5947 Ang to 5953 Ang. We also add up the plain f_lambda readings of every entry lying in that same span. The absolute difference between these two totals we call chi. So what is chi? 83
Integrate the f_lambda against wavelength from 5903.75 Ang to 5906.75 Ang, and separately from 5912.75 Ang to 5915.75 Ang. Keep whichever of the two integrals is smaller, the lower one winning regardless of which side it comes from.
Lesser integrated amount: 118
